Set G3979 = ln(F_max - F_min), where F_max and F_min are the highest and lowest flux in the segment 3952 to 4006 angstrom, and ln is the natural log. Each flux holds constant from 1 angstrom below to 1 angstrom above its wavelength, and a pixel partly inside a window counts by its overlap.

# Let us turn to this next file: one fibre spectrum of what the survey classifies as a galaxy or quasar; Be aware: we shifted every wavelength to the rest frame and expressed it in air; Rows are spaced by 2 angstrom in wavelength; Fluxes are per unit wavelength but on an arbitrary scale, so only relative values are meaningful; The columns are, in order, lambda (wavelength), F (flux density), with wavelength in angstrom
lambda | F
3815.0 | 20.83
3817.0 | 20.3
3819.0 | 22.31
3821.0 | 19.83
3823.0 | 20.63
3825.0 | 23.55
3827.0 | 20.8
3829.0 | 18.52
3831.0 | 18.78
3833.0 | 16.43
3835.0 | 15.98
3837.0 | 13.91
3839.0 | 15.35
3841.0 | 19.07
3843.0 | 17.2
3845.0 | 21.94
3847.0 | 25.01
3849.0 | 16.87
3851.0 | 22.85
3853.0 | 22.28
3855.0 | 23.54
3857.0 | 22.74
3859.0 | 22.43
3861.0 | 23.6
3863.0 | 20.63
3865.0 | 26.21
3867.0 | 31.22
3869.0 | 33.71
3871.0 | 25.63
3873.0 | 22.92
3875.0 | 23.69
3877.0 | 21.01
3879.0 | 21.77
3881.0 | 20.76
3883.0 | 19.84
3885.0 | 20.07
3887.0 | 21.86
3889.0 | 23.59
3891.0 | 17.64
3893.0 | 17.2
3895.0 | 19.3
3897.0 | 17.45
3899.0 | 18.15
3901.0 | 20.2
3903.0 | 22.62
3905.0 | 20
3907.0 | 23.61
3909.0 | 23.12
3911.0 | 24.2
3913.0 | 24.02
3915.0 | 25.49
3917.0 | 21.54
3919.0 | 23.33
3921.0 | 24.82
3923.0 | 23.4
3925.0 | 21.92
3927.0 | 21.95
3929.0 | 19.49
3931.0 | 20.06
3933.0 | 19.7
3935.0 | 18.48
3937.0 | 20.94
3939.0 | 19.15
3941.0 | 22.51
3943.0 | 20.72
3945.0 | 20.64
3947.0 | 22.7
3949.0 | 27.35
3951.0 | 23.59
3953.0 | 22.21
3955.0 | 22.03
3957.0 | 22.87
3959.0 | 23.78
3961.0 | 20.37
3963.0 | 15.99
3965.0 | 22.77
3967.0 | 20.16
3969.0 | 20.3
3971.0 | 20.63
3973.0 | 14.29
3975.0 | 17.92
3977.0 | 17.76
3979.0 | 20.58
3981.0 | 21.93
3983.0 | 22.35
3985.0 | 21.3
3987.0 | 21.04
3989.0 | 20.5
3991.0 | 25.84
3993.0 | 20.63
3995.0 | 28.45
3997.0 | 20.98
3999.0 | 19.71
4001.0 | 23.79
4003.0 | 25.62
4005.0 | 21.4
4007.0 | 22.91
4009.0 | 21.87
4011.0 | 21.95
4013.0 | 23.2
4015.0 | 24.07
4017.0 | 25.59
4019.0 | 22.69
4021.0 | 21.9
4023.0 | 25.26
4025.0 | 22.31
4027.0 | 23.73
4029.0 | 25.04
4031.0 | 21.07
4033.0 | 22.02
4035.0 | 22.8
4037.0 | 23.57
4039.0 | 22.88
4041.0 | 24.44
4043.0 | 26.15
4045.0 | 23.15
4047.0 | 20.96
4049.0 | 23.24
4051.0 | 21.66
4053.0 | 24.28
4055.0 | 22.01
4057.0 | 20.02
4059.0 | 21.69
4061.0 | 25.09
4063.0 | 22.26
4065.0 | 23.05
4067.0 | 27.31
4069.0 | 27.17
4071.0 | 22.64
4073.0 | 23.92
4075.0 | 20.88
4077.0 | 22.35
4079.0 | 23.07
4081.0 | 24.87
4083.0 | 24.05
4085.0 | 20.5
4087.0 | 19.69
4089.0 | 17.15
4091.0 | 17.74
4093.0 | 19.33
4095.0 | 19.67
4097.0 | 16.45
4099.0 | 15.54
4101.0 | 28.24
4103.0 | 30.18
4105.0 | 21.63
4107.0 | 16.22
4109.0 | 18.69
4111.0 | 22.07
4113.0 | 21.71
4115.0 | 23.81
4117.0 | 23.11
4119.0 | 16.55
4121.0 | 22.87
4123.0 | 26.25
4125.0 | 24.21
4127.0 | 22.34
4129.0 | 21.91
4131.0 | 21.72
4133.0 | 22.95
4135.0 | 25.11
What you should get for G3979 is 2.7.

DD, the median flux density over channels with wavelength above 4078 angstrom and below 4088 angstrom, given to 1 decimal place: 23.1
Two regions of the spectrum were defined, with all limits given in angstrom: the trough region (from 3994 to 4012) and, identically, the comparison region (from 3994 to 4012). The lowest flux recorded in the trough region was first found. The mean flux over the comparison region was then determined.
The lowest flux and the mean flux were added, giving 43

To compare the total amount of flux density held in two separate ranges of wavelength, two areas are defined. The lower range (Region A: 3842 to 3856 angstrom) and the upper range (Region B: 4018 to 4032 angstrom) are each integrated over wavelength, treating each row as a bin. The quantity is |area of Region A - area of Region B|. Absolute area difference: 25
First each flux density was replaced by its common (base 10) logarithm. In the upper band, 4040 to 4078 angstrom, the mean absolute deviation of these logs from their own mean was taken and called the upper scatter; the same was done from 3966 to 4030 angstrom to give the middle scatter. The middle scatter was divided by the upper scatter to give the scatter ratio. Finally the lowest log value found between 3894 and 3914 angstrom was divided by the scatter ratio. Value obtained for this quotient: 0.9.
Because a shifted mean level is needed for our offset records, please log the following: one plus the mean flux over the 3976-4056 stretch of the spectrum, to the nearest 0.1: 23.8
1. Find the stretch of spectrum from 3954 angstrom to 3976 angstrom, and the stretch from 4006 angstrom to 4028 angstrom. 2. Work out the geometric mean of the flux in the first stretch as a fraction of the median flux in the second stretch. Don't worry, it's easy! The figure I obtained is 0.87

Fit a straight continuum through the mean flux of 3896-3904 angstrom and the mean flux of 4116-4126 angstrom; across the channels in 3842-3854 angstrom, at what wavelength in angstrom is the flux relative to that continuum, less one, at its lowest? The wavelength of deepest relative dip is 3849.0 angstrom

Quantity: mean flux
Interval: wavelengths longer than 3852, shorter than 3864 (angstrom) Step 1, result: 22.5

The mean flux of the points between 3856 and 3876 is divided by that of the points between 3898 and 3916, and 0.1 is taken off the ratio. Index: 1.03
